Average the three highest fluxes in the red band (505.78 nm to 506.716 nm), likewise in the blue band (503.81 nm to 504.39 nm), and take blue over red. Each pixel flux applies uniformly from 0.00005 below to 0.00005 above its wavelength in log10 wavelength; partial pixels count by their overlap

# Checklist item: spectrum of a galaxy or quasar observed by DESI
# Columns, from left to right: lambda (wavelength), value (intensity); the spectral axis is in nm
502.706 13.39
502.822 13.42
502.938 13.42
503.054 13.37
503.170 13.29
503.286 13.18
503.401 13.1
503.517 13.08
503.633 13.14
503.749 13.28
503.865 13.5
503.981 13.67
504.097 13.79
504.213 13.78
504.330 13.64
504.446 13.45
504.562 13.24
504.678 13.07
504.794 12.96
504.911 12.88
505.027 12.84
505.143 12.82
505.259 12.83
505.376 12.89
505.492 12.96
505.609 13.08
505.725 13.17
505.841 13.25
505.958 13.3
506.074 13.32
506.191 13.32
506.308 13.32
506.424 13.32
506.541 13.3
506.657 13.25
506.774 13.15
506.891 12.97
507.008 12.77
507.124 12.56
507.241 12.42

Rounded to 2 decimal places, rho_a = 1.03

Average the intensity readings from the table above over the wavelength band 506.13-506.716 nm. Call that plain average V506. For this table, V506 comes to 13.3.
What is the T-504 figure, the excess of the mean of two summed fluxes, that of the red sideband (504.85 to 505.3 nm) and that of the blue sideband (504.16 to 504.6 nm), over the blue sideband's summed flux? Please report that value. -1.4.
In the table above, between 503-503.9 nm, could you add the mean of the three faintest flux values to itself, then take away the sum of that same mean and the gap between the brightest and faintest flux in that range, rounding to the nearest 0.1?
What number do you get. 12.7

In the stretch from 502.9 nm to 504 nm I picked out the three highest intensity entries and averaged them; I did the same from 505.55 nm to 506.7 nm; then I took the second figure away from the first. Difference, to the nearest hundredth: 0.21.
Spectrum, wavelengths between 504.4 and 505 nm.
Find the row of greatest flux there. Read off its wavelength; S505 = 504.446 nm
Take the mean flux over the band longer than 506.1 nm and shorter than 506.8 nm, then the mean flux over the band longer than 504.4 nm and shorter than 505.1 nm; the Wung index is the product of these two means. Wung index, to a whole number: 174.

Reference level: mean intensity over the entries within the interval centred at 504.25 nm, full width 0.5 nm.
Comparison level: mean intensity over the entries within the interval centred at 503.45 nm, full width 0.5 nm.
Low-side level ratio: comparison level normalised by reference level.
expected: 0.96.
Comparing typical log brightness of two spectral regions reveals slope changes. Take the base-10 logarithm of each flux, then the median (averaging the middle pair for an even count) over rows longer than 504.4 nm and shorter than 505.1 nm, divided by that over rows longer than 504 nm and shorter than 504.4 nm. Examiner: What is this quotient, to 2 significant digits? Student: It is 0.98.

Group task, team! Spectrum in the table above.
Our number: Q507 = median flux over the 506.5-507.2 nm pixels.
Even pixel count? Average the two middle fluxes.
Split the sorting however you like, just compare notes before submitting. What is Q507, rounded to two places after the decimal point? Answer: 13.06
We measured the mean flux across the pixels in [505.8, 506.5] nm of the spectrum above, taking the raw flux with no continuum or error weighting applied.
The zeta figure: 13.3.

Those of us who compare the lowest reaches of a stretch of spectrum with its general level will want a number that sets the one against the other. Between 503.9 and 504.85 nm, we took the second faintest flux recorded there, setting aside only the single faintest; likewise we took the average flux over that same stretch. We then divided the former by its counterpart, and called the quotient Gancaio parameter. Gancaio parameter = 0.972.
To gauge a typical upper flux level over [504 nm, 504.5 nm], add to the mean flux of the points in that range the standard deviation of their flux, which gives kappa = 13.8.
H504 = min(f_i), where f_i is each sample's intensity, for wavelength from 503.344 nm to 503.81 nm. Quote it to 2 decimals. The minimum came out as 13.08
